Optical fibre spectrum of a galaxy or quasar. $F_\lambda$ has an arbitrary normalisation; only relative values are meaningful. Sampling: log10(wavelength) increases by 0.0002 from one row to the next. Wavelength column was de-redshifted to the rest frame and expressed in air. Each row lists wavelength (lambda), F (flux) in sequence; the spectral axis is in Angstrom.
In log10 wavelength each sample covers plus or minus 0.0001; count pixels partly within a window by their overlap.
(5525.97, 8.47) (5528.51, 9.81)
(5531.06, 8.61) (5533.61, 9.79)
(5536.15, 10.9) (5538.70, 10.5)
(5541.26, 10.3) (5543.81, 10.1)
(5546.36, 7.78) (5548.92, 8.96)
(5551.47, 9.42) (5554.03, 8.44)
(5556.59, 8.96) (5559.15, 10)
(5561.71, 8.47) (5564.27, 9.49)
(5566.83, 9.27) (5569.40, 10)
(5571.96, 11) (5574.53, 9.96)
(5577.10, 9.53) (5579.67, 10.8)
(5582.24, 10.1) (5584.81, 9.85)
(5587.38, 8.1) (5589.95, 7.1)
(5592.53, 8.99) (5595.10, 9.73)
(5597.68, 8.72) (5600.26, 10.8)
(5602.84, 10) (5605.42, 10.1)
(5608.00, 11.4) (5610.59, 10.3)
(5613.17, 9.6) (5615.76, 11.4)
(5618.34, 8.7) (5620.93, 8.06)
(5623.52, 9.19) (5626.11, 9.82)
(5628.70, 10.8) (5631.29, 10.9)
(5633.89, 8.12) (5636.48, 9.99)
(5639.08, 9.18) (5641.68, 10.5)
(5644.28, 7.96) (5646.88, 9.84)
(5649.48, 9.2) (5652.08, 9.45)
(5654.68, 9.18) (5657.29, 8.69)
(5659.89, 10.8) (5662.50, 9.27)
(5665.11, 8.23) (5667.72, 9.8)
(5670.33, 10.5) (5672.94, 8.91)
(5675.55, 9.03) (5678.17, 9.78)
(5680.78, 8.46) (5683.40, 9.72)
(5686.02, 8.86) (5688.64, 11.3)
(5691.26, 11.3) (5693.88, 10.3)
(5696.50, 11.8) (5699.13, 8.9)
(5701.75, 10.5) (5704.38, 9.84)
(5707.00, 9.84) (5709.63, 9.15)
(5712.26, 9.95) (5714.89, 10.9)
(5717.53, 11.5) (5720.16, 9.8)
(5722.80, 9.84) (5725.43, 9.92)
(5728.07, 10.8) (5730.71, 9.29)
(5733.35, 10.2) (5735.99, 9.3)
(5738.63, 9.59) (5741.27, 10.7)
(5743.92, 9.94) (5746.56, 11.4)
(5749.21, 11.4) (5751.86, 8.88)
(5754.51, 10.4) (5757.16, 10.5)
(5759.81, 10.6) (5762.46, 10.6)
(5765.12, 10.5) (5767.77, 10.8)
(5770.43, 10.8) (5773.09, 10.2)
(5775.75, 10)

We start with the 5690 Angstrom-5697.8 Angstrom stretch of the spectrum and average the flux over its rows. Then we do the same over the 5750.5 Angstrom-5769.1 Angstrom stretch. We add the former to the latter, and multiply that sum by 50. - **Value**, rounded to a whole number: 1073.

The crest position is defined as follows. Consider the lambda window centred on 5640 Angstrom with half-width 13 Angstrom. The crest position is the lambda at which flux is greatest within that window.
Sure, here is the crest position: 5631.29 Angstrom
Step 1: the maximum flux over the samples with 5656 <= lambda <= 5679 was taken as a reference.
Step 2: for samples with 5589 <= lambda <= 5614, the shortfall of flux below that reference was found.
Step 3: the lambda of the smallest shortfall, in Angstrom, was 5608.00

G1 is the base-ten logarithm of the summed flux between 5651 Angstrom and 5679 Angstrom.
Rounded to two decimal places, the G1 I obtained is 2.02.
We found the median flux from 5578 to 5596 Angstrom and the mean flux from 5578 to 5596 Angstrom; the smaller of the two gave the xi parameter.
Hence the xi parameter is 9.2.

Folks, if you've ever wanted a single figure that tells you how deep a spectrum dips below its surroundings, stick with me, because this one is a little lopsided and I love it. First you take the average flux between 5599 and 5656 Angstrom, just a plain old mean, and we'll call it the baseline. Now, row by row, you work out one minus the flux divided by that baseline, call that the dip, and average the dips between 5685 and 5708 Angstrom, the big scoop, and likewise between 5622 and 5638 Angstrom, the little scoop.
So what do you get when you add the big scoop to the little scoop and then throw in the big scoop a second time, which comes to -0.12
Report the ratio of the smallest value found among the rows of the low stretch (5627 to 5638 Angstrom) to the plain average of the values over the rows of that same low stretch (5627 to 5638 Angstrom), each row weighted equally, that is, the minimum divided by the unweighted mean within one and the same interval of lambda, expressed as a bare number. 0.82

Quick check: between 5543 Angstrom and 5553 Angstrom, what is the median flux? 9.2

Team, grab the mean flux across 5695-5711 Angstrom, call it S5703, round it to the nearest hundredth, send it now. 10.01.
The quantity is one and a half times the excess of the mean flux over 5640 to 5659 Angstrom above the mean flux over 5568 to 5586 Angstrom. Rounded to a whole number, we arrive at -1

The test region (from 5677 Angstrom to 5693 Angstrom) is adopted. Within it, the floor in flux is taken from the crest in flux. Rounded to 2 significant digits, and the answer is 2.8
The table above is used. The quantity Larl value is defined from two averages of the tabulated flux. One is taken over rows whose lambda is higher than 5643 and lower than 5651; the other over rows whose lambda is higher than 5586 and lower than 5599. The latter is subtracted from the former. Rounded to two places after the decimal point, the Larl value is 0.47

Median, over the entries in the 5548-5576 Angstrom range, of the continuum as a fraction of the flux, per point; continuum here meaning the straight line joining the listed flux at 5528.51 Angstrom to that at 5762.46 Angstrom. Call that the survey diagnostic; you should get 1.05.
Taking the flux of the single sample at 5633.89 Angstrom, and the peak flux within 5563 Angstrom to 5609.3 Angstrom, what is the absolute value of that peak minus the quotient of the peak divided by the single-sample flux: 10.0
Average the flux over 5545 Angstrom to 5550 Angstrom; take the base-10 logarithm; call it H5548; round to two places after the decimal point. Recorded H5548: 0.92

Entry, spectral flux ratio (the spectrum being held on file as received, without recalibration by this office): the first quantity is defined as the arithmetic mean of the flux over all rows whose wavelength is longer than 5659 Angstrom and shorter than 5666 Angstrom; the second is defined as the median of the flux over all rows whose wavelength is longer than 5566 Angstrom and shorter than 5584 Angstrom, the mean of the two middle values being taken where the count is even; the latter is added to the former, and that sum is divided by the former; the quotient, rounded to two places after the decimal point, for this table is 2.06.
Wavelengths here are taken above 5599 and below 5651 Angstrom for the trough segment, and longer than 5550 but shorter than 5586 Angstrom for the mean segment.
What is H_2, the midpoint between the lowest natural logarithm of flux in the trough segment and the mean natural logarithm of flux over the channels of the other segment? 2.17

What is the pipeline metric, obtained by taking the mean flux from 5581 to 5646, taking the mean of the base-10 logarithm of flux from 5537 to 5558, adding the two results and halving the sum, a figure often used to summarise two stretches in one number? 5.27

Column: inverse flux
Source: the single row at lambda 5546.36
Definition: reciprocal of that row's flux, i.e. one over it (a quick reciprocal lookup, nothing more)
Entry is 0.129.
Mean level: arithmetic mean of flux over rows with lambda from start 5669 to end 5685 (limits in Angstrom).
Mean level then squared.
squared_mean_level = 88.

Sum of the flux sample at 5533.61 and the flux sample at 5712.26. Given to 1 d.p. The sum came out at 19.7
